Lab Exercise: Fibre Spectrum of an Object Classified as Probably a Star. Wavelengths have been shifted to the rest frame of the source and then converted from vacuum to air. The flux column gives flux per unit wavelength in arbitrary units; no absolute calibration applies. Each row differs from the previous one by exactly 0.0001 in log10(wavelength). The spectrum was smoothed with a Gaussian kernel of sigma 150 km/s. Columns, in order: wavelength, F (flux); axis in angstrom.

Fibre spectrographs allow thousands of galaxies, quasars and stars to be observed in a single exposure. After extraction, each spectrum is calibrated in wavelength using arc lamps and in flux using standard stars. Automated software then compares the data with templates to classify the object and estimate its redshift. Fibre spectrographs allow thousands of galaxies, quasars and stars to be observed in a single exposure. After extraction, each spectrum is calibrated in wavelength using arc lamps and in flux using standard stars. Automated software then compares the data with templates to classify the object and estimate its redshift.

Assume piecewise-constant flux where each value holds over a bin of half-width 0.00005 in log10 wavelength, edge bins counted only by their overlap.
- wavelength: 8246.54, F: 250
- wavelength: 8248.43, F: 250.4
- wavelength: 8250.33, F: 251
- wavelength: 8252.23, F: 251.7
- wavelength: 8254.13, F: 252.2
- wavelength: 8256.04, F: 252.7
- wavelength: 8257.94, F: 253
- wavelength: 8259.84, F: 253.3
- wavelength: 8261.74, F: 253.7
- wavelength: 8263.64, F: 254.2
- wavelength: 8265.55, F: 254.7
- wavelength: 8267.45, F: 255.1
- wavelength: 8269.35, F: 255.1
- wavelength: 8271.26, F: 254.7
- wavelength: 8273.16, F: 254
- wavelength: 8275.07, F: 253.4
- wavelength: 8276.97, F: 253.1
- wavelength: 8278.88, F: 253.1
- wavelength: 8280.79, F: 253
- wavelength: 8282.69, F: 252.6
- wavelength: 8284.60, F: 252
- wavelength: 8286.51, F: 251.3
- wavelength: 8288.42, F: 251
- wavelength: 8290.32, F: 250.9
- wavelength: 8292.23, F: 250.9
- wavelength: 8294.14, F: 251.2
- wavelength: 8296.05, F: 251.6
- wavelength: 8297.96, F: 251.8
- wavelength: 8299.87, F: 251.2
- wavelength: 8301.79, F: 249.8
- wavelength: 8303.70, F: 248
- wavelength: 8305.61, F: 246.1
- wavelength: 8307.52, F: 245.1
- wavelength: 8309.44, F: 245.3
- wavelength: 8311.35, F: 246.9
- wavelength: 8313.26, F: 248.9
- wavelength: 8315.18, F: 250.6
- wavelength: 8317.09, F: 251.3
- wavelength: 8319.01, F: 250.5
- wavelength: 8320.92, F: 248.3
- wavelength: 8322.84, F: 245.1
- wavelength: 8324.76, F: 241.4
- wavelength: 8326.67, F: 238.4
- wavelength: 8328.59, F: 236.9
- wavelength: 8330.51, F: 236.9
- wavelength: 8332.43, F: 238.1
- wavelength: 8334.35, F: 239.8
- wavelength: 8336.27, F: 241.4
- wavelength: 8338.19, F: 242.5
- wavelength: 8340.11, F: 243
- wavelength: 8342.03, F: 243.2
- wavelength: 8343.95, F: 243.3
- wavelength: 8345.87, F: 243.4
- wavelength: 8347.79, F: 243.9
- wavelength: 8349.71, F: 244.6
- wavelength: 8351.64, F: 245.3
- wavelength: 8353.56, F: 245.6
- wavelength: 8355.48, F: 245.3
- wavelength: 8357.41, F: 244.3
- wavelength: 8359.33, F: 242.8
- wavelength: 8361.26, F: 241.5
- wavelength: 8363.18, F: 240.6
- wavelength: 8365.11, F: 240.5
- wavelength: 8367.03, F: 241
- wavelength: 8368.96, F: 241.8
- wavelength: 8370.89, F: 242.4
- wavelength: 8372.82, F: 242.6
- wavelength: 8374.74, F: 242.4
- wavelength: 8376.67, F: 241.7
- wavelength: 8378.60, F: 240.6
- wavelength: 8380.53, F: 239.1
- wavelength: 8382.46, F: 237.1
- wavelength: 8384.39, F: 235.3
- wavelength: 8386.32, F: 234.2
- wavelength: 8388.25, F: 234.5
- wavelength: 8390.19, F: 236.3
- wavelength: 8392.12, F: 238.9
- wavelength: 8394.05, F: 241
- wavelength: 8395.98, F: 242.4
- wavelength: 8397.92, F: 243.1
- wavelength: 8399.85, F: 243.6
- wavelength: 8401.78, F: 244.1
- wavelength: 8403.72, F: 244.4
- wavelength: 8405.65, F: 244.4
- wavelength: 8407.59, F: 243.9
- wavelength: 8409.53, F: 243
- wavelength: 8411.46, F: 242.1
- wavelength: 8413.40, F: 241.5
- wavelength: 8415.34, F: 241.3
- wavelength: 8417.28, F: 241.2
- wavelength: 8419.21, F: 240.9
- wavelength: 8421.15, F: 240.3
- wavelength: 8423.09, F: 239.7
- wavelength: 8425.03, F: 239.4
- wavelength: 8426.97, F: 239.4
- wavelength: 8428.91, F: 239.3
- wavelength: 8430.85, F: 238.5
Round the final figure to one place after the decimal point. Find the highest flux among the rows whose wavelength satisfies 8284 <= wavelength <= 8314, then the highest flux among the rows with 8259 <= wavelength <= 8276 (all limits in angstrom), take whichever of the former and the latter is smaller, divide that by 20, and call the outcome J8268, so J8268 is 12.6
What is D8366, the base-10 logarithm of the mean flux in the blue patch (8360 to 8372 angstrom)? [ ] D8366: 2.38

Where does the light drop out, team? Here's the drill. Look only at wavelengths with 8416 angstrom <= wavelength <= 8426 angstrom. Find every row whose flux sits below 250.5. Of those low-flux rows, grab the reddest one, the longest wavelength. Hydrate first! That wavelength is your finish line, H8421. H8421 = 8425.03 angstrom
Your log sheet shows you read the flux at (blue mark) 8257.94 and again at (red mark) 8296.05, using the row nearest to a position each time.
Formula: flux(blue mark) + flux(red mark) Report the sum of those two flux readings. 505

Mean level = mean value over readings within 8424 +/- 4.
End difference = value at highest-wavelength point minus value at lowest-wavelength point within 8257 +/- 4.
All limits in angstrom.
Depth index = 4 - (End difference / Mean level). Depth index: 3.995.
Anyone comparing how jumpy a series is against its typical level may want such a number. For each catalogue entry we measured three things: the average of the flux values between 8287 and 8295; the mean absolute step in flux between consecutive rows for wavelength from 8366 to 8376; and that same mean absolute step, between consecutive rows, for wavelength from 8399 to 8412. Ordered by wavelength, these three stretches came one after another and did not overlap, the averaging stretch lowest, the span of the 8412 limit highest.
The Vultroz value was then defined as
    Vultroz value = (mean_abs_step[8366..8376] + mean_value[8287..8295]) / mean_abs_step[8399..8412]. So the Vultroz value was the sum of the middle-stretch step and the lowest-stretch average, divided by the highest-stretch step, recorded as 487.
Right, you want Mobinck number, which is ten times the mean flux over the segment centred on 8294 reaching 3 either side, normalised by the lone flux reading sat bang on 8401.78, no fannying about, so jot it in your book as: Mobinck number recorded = 10.3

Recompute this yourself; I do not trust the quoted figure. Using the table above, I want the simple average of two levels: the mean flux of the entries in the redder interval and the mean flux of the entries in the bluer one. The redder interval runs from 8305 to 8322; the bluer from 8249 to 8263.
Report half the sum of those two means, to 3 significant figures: 250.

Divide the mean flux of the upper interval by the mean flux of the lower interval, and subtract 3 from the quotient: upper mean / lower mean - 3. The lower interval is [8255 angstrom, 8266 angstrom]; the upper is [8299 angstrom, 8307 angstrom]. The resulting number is -2.02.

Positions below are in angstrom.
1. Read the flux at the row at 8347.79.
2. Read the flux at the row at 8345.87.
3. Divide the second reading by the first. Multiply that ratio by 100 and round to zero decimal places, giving 100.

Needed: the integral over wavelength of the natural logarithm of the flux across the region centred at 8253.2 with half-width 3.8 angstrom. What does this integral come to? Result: 42.0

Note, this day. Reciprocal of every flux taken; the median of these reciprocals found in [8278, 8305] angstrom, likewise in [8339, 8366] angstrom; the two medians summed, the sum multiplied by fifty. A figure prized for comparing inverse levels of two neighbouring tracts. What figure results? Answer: 0.404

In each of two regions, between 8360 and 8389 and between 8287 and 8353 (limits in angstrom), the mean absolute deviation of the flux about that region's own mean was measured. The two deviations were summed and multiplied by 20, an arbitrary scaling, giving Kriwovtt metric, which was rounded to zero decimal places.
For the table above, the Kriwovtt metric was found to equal 127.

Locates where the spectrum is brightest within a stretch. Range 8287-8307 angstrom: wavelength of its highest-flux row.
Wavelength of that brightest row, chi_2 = 8297.96 angstrom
